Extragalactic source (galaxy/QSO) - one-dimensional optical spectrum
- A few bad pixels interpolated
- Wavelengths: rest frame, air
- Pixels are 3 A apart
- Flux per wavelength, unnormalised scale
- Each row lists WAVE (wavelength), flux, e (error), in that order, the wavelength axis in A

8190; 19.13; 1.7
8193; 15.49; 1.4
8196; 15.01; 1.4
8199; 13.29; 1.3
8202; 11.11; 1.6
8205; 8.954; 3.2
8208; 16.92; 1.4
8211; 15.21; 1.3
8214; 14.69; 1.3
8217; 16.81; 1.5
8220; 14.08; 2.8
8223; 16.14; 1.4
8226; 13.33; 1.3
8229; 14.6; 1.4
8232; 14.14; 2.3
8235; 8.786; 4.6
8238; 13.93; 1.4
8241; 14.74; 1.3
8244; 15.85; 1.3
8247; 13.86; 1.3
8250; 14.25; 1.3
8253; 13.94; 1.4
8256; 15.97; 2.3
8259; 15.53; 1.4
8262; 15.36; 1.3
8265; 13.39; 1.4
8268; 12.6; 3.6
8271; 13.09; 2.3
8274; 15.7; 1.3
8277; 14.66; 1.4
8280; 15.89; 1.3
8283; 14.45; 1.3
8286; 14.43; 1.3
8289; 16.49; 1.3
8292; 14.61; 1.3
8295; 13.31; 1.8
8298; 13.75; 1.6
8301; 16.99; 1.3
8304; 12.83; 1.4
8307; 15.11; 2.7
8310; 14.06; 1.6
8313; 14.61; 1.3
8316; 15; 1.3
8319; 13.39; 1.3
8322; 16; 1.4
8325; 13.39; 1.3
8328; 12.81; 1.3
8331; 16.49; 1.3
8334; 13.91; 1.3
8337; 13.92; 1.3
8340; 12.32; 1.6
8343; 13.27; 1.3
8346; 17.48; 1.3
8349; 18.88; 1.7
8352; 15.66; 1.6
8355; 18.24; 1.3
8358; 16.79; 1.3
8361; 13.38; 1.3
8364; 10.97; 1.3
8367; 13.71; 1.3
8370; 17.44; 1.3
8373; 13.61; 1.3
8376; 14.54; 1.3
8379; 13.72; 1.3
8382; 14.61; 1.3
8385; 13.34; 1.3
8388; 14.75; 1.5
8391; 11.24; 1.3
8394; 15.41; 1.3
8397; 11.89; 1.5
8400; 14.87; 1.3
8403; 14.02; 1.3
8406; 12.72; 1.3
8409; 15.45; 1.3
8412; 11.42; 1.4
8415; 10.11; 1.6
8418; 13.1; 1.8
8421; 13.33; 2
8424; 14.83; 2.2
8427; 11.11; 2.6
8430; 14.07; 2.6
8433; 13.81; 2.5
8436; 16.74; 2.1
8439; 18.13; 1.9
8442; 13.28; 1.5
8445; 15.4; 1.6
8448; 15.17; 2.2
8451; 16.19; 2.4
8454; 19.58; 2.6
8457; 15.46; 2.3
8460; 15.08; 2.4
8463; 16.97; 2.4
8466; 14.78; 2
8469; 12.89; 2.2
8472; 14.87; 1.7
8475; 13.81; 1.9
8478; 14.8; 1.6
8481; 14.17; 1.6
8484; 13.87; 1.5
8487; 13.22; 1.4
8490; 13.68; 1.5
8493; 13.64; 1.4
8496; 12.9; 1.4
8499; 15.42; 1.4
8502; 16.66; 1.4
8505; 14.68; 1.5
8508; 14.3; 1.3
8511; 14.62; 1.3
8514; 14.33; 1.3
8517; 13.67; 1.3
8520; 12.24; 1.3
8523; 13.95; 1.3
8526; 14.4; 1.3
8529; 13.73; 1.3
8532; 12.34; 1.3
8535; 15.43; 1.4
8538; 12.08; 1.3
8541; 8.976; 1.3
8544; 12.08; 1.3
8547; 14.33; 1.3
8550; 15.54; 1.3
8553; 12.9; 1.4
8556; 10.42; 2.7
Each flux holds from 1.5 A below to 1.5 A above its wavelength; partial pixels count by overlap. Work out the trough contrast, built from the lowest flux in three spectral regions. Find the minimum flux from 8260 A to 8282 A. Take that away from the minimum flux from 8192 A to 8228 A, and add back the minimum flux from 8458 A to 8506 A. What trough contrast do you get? 9.2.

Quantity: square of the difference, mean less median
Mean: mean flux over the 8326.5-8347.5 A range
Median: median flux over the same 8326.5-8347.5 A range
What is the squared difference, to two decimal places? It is 0.16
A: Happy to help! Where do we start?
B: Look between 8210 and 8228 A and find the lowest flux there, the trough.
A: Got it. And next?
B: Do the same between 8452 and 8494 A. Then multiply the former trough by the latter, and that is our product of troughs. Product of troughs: 172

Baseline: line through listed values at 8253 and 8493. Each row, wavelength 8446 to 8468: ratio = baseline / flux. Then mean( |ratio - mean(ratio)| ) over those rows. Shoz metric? 0.060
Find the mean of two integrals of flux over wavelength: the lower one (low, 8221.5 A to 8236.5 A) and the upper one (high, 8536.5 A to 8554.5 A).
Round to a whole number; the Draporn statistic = 214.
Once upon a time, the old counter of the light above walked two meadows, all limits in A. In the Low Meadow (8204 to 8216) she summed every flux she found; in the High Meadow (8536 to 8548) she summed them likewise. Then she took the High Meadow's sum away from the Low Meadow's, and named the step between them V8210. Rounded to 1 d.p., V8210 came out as 8.3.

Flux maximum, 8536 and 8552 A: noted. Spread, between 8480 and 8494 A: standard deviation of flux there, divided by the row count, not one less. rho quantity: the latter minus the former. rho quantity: -15.23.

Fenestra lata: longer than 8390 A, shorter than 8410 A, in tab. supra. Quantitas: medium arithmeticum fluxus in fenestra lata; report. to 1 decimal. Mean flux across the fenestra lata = 13.7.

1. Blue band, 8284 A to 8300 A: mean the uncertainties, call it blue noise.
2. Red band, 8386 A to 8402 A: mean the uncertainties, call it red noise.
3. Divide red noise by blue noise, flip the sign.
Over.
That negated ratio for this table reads -0.95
